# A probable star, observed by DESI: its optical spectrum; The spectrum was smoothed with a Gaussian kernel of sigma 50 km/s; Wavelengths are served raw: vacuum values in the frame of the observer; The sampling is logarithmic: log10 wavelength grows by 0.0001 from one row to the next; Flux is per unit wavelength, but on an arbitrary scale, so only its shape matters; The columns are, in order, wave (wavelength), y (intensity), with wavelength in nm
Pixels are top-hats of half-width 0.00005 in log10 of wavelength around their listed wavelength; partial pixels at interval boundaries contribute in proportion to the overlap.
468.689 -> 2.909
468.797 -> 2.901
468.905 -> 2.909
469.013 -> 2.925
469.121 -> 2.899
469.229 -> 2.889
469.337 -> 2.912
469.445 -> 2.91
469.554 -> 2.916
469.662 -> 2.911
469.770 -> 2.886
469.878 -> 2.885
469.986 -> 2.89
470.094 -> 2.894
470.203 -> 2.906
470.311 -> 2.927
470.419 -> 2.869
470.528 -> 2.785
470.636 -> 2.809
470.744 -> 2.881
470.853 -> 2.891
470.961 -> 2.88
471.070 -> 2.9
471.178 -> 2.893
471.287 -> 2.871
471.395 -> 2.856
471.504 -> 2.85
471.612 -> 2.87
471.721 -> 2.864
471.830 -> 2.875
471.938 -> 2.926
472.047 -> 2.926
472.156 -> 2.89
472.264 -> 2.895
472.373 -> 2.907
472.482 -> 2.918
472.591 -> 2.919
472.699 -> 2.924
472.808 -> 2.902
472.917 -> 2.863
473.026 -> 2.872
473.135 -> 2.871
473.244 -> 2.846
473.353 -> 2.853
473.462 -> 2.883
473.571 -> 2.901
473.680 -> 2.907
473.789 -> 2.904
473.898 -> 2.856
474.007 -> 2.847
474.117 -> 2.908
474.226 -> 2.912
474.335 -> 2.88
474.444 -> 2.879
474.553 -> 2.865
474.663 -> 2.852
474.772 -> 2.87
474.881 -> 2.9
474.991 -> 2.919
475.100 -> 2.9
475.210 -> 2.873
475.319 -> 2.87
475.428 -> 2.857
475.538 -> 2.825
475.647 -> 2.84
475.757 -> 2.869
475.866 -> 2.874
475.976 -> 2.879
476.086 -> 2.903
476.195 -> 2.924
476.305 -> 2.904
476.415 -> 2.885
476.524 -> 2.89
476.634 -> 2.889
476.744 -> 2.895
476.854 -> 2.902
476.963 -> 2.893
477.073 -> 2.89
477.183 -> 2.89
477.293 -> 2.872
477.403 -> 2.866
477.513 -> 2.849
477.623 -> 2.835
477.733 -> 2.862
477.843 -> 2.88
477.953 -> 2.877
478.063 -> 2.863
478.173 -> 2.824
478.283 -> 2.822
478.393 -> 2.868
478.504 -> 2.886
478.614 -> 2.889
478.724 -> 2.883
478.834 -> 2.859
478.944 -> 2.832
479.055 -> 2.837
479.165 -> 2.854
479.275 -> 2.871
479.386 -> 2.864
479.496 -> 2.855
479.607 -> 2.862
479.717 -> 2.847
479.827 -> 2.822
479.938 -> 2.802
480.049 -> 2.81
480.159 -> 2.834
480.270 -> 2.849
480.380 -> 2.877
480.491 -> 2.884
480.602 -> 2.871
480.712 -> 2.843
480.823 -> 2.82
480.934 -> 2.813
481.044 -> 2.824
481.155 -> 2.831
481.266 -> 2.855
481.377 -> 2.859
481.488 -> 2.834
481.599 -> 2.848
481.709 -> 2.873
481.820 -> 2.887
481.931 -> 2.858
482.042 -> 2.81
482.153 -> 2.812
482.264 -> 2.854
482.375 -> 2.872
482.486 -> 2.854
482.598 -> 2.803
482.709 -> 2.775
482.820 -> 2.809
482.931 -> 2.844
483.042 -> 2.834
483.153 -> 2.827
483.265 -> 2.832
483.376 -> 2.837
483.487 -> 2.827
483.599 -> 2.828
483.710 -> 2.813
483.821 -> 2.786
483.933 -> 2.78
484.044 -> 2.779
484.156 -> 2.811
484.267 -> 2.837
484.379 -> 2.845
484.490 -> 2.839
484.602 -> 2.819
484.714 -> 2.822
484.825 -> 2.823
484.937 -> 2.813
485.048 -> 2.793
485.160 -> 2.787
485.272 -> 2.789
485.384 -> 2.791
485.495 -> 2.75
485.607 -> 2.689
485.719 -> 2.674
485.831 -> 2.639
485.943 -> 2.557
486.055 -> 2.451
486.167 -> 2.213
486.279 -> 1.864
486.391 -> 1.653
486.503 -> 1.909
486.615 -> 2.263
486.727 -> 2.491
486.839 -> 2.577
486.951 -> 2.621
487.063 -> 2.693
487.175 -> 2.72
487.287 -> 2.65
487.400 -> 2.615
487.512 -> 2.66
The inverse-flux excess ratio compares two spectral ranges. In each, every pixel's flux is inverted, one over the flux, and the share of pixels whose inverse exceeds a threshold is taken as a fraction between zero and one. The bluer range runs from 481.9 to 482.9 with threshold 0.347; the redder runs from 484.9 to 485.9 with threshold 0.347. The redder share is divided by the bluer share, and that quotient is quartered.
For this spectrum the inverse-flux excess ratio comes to 0.25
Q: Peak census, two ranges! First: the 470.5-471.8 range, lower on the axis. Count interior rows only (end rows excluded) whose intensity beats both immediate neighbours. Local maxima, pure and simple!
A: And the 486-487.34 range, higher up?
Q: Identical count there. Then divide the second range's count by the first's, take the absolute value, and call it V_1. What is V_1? 0.33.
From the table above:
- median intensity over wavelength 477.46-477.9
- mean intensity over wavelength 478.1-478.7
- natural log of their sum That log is 1.74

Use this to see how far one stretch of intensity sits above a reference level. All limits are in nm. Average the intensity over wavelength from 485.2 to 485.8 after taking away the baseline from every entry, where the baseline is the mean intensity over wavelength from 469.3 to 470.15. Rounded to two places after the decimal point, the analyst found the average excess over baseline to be -0.16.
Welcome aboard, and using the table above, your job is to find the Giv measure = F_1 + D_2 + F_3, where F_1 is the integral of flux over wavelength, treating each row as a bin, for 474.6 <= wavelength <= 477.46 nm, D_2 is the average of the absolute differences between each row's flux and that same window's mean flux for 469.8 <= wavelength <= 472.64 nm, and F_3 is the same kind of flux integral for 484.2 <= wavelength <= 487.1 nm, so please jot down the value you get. 15.7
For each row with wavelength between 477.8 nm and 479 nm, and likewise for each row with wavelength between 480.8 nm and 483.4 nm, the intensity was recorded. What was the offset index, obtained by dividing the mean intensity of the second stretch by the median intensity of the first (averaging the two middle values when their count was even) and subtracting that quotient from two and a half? 1.51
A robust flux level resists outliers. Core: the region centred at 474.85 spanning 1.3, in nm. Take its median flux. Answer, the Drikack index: 2.88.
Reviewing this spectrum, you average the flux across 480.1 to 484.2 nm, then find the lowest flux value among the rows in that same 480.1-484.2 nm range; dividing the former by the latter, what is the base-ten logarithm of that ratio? 0.0091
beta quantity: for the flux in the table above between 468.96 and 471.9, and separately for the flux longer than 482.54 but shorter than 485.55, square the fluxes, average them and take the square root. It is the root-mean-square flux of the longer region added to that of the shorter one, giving 5.69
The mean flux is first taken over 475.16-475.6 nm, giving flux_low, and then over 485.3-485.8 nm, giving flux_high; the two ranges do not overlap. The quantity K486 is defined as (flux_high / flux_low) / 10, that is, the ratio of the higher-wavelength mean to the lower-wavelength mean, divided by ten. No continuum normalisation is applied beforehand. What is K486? 0.095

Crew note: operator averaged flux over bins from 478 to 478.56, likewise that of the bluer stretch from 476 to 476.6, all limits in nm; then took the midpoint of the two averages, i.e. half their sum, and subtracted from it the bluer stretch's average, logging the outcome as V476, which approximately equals -0.024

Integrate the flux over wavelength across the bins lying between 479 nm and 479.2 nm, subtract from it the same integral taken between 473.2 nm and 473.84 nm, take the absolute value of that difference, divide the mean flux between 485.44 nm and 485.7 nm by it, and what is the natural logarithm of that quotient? 0.8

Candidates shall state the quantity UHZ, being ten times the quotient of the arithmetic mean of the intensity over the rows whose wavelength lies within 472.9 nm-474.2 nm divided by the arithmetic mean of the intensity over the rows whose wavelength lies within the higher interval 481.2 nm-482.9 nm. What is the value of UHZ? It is 10.1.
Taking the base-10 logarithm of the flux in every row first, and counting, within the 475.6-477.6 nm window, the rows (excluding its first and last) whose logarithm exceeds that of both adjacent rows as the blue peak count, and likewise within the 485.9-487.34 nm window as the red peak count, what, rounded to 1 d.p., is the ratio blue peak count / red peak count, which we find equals 3.0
